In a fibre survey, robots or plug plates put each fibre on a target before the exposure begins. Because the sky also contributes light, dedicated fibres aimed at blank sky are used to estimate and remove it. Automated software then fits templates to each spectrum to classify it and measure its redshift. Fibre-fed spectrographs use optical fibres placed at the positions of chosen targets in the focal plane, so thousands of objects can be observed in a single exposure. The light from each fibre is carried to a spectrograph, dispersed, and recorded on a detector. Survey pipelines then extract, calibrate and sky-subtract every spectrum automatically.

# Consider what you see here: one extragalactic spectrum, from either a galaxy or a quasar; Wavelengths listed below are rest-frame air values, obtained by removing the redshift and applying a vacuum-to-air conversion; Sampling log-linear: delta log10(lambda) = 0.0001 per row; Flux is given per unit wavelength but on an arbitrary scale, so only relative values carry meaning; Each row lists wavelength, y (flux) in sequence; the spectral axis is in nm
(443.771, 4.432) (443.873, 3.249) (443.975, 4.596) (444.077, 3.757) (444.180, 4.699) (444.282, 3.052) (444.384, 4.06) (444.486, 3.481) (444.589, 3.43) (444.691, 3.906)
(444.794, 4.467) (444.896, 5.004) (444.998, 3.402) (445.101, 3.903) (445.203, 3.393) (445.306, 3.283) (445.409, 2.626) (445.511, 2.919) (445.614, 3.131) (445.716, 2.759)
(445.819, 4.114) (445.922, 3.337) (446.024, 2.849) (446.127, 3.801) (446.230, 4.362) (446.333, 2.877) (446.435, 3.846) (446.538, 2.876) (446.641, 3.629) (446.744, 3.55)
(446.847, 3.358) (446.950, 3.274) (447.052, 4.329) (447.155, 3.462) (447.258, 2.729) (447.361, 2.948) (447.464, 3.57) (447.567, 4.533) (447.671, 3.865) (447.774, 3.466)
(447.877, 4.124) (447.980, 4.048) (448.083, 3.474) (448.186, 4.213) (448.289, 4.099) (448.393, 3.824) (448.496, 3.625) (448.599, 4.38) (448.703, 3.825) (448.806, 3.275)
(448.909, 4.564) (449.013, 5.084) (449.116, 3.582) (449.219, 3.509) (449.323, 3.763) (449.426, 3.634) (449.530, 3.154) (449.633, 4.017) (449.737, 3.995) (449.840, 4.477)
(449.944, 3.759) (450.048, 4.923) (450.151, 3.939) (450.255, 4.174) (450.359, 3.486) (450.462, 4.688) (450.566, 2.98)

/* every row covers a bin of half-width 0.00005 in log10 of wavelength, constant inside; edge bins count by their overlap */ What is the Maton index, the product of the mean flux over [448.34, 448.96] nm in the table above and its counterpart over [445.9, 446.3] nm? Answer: 14.0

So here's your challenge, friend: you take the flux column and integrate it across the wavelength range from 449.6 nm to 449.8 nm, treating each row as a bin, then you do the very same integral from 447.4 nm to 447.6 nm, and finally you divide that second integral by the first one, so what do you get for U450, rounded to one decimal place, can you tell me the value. 1.0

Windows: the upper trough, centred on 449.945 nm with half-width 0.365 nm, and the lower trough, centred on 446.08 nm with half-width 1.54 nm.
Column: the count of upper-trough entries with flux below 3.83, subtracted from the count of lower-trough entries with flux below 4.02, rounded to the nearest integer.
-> 23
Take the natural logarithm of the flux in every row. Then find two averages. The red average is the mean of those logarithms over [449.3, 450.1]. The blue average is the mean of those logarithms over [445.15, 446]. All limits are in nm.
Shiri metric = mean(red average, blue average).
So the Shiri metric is 1.26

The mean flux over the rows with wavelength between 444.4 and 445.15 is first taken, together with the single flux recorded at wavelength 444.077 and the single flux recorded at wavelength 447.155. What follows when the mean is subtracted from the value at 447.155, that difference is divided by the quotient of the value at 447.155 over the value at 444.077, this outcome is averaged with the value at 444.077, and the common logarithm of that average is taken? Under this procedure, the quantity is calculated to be 0.21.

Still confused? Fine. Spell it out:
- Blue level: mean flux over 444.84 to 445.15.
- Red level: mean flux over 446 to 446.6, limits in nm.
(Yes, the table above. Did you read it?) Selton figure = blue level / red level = 1.19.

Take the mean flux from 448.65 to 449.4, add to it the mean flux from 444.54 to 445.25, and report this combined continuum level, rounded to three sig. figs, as 7.87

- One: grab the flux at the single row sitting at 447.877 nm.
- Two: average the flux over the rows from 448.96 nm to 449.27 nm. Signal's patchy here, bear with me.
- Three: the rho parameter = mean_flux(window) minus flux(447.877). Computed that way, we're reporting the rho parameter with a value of -0.1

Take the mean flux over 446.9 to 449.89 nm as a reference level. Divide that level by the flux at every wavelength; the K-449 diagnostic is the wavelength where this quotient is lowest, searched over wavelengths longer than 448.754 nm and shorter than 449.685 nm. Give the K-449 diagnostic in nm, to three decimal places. 449.013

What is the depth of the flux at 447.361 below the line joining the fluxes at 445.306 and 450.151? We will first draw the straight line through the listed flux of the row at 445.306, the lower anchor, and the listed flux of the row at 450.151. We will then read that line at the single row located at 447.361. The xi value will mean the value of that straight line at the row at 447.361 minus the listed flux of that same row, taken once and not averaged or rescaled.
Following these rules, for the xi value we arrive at 0.61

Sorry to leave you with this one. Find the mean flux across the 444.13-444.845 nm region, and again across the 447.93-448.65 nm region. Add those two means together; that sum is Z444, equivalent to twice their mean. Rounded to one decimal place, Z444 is 7.8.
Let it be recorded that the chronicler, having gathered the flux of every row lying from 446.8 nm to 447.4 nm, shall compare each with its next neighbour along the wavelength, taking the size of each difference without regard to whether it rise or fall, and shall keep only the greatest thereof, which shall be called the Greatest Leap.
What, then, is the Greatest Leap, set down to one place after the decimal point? 1.1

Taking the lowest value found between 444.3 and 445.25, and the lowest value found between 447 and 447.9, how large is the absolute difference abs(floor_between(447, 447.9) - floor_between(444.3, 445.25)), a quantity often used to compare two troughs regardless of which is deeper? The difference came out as 0.7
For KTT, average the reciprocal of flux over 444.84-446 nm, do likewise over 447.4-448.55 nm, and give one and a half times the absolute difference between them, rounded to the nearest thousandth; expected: 0.062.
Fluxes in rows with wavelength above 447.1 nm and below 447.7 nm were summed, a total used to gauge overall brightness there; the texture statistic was 21.1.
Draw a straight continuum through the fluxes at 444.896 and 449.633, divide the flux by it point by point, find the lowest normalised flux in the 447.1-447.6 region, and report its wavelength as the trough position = 447.258 nm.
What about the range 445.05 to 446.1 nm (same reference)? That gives 445.409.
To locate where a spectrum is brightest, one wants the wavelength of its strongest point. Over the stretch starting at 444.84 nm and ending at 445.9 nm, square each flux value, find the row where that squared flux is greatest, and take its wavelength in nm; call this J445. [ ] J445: 444.896 nm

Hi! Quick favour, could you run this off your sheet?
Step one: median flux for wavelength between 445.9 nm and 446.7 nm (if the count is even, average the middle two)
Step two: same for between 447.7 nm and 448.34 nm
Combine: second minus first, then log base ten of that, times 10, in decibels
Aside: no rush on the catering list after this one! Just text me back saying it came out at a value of -2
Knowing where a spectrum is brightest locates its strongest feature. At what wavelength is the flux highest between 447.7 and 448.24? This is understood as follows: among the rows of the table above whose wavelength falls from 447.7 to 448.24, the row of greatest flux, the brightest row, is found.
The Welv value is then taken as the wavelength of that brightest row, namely 448.186 nm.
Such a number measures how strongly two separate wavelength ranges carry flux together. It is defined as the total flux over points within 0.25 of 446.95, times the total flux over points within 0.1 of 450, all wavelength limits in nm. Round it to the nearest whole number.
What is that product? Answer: 156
